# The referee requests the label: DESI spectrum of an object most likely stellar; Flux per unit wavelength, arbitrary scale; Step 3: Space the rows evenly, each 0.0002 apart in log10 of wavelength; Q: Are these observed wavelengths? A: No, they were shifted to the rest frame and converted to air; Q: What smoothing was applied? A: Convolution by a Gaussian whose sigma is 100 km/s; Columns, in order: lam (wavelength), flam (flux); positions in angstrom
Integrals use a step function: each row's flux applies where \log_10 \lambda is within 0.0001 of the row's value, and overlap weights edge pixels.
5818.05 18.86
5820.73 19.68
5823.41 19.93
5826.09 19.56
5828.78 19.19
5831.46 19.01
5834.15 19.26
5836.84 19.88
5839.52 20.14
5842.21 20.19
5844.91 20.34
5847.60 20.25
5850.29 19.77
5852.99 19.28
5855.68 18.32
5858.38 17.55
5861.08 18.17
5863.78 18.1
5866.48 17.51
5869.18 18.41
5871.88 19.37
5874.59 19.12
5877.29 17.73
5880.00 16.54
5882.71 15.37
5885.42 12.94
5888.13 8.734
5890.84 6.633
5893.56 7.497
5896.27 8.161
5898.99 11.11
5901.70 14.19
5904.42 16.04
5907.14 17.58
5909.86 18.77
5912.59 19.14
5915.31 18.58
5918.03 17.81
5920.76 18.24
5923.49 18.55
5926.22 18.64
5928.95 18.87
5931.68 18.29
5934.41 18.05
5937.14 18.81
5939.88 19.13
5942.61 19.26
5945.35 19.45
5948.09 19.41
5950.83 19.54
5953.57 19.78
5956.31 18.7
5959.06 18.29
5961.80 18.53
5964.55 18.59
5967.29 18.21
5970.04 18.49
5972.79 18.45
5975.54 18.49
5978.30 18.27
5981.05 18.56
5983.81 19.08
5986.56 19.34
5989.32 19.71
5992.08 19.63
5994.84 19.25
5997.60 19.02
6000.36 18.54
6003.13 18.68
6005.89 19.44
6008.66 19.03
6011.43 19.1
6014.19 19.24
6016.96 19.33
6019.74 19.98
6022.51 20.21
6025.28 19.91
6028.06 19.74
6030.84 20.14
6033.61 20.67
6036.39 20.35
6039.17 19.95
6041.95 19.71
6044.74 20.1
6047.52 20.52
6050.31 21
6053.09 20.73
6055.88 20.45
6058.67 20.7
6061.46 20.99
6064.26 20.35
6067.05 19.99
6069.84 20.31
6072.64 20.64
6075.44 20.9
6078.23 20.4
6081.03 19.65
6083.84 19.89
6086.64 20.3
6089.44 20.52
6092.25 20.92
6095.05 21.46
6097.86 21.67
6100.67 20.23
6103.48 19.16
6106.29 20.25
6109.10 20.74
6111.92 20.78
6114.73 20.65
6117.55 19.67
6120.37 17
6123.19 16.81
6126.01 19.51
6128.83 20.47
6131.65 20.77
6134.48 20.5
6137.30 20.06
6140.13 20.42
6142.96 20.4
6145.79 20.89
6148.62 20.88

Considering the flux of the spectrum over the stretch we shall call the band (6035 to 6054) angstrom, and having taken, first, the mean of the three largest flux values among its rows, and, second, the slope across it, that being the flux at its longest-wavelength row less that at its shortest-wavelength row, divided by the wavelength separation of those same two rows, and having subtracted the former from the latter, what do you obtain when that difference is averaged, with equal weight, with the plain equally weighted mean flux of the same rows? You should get -0.20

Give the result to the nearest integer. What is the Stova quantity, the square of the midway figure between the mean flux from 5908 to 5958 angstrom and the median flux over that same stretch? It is 354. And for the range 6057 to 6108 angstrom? 417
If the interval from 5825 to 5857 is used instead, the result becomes 385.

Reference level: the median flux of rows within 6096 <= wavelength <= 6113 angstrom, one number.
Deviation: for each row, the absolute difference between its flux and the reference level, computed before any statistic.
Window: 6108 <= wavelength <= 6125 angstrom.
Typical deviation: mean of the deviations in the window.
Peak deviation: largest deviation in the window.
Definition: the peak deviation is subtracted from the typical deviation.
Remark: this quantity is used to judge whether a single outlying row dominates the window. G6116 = -2.2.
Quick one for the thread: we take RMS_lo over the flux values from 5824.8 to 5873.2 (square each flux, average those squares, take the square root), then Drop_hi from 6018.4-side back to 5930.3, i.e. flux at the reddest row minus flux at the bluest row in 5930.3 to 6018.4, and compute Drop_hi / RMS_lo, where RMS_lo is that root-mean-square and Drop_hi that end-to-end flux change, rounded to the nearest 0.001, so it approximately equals 0.054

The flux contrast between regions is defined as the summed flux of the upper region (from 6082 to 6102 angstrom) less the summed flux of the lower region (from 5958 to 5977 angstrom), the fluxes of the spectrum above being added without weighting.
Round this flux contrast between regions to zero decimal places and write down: 16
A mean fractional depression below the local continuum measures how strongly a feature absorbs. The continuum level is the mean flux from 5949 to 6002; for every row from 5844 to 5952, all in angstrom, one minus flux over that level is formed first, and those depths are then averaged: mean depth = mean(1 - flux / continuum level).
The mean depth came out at 0.10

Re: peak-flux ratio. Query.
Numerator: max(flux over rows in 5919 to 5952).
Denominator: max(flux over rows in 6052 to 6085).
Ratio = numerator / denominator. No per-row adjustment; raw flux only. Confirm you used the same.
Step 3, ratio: 0.93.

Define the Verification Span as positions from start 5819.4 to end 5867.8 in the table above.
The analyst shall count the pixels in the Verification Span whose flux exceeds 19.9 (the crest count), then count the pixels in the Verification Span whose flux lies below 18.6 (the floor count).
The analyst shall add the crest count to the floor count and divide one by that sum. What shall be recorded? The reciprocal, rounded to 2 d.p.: 0.10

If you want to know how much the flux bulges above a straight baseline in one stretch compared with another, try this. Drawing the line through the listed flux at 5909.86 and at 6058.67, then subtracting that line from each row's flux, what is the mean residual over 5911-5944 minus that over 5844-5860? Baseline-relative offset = -1.6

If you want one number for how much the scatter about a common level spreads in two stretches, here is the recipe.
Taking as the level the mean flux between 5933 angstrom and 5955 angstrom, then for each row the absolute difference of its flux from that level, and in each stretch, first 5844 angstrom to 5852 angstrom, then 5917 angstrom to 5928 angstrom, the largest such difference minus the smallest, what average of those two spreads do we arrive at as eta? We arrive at 0.70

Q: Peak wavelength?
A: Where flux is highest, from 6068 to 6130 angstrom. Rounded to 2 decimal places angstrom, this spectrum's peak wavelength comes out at 6097.86 angstrom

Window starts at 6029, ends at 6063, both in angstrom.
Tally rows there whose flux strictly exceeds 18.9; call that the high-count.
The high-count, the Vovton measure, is 12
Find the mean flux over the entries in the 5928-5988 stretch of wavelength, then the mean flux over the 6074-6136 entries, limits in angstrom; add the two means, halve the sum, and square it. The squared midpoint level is 378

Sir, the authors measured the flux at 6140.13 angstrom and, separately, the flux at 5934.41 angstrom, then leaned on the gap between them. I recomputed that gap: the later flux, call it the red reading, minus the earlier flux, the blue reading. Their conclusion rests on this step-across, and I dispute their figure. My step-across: 2.4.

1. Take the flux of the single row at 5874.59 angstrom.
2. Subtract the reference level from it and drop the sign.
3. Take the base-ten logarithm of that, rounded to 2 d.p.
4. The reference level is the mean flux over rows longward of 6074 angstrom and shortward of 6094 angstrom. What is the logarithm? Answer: 0.10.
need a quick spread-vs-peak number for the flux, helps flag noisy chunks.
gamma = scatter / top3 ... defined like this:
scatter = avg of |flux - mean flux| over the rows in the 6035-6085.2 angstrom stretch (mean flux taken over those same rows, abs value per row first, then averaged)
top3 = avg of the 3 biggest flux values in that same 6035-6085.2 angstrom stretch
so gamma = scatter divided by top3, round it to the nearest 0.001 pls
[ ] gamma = 0.016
